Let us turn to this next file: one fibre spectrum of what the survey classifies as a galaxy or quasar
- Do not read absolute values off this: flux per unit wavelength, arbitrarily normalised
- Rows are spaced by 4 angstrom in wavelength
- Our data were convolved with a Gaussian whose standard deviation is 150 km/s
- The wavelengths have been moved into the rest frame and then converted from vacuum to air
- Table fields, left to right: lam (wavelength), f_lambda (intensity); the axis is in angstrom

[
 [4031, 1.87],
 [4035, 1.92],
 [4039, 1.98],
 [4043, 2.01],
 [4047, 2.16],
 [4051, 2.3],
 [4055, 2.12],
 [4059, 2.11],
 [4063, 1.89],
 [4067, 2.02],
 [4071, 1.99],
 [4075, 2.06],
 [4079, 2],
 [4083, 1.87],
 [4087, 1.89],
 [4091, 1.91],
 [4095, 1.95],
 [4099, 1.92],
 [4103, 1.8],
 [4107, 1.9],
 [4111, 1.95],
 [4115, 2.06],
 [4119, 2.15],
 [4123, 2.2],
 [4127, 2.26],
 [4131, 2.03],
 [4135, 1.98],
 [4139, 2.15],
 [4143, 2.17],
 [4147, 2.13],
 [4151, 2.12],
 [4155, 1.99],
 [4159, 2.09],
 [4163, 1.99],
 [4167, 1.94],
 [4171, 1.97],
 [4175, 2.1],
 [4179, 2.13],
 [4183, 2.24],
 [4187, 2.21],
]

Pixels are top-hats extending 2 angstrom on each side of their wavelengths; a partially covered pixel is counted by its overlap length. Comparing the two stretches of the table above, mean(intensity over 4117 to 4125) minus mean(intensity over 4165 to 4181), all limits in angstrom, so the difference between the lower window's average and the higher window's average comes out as 0.14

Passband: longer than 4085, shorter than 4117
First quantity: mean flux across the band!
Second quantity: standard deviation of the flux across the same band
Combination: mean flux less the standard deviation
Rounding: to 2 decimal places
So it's 1.85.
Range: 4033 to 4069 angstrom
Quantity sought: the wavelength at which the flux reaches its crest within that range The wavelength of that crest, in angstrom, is 4051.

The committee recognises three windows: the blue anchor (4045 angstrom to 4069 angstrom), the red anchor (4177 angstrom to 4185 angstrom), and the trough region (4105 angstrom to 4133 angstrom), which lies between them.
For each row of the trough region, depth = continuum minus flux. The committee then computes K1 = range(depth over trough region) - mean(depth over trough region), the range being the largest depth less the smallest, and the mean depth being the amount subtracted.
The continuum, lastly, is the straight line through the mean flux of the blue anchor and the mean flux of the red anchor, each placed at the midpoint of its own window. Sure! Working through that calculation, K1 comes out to 0.28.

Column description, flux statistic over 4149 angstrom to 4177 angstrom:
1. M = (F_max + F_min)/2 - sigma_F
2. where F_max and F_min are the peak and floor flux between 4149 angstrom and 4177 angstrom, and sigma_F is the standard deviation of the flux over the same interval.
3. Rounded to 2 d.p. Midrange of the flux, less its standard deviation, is 1.96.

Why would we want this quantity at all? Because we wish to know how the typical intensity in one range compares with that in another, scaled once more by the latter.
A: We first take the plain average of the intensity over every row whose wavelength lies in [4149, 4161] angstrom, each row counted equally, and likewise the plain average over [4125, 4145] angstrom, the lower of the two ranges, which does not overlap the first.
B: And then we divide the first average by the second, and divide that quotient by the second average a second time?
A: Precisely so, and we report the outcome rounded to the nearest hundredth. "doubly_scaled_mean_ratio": 0.46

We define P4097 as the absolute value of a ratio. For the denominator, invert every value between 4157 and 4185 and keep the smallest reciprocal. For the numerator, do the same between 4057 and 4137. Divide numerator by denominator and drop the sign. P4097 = 0.99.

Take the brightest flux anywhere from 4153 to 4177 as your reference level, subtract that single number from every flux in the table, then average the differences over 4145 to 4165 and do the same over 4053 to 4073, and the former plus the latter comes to -0.11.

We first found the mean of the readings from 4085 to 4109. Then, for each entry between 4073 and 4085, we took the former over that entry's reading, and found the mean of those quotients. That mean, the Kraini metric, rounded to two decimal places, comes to 0.96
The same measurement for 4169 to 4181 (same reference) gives 0.92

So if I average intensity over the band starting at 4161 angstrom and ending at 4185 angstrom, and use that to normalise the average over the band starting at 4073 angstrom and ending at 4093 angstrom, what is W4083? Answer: 0.94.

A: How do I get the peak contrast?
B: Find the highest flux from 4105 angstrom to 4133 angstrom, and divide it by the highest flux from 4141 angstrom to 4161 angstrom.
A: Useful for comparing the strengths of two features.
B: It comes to 1.04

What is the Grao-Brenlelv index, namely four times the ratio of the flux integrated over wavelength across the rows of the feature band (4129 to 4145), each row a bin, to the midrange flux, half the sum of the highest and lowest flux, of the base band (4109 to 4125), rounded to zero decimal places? 64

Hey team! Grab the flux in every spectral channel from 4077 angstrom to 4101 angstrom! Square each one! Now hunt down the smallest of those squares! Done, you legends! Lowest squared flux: 3.50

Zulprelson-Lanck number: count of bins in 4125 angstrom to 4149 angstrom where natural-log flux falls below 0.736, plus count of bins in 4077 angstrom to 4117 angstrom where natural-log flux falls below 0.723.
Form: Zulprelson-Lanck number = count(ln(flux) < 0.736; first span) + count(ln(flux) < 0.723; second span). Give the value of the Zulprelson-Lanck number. 12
